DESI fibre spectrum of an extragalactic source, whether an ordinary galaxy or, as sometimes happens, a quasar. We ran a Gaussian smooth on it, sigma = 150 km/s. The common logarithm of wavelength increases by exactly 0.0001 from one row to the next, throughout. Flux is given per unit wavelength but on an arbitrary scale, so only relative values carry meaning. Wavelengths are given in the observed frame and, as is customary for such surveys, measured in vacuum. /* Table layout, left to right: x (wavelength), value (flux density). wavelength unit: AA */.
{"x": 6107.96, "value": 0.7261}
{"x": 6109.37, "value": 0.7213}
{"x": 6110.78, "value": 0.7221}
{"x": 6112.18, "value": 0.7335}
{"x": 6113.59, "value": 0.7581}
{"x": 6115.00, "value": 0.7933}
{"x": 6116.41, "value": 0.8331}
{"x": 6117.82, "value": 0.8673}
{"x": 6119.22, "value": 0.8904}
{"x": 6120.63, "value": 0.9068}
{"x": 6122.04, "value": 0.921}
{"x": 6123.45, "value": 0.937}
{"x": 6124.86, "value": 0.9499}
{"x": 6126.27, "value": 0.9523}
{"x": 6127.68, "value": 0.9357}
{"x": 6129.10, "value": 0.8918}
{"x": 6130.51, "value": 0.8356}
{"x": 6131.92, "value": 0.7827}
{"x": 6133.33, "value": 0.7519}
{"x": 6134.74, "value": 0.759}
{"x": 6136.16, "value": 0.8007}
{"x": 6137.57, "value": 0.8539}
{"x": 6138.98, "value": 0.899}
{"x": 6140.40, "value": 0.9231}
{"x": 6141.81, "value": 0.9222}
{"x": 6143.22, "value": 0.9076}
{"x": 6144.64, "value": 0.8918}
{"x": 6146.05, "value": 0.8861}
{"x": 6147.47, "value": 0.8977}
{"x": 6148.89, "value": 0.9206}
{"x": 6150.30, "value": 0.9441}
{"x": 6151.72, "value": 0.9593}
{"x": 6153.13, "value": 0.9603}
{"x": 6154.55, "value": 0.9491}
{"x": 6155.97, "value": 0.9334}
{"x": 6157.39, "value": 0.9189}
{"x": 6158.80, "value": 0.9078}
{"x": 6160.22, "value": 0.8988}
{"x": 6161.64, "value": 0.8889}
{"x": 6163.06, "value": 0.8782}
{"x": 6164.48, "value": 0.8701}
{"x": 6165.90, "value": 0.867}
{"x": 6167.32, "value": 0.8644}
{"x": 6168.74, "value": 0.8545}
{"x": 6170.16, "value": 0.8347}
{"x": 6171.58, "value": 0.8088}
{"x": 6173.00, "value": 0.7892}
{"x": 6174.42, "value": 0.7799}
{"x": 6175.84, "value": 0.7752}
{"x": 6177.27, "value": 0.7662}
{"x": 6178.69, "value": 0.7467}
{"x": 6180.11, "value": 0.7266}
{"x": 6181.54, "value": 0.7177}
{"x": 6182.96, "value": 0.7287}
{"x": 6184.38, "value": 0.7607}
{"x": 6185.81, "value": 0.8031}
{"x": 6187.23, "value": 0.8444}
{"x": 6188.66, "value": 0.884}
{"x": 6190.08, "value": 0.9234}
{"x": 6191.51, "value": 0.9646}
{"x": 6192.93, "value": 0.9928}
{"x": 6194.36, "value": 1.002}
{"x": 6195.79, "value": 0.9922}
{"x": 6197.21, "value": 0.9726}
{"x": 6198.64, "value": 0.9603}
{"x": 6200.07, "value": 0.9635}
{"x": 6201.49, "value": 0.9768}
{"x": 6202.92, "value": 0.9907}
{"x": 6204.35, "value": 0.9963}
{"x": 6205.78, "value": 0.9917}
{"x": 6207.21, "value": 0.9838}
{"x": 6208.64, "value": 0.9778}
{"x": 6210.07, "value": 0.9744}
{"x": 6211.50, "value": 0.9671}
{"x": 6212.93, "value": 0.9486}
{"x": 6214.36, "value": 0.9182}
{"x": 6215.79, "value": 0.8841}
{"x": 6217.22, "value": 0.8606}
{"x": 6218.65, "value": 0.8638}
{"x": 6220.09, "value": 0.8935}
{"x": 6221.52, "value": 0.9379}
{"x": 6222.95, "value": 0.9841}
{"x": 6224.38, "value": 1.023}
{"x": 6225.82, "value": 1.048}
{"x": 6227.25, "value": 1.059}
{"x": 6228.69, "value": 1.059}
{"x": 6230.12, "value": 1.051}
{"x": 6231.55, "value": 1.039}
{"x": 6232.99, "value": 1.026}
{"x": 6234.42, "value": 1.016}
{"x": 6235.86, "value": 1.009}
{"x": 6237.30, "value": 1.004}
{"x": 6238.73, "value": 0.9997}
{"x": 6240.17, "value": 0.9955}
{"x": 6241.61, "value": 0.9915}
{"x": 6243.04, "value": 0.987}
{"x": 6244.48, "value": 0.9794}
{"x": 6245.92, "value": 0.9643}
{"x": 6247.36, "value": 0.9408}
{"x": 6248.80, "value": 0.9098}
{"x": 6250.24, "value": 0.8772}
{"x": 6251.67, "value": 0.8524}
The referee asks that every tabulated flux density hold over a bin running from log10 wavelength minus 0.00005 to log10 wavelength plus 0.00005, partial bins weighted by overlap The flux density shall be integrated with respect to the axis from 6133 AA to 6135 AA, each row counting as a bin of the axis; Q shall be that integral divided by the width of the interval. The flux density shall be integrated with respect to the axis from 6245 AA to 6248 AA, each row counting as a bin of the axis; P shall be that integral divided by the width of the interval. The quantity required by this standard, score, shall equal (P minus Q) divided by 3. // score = 0.066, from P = 0.953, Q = 0.76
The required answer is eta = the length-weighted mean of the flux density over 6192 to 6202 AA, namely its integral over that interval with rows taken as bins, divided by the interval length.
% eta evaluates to 0.98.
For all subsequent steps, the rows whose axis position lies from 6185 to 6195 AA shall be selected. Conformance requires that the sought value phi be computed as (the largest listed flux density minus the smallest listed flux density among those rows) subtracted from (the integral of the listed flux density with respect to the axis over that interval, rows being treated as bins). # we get 8.9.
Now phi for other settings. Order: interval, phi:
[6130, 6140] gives 8.0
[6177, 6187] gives 7.5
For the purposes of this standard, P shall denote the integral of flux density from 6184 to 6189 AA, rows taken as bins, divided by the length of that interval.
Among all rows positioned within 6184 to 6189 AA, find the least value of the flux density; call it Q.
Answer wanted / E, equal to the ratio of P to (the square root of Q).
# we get 0.94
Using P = 0.82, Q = 0.7607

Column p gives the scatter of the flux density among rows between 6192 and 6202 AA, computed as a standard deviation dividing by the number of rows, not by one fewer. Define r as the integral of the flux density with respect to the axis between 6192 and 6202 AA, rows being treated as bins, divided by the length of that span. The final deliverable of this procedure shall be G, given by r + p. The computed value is 1.00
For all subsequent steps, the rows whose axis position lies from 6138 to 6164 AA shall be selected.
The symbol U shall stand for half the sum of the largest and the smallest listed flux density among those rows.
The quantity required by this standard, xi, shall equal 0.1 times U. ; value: 0.092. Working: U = 0.92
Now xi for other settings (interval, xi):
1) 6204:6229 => 0.096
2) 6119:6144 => 0.085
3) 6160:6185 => 0.081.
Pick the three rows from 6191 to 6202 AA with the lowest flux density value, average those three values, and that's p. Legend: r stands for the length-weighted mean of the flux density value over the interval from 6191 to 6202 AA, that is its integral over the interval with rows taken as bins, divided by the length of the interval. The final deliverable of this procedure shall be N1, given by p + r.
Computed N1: 1.9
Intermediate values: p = 0.96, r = 0.98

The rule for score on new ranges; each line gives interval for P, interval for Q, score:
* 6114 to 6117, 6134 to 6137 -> 0.008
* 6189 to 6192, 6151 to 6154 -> -0.008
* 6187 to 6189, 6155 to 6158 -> -0.021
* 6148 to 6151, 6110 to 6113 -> 0.067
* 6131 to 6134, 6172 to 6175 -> -0.005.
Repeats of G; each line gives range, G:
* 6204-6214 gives 0.99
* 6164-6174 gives 0.87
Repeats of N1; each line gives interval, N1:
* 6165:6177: 1.6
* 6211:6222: 1.8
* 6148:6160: 1.9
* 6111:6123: 1.6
